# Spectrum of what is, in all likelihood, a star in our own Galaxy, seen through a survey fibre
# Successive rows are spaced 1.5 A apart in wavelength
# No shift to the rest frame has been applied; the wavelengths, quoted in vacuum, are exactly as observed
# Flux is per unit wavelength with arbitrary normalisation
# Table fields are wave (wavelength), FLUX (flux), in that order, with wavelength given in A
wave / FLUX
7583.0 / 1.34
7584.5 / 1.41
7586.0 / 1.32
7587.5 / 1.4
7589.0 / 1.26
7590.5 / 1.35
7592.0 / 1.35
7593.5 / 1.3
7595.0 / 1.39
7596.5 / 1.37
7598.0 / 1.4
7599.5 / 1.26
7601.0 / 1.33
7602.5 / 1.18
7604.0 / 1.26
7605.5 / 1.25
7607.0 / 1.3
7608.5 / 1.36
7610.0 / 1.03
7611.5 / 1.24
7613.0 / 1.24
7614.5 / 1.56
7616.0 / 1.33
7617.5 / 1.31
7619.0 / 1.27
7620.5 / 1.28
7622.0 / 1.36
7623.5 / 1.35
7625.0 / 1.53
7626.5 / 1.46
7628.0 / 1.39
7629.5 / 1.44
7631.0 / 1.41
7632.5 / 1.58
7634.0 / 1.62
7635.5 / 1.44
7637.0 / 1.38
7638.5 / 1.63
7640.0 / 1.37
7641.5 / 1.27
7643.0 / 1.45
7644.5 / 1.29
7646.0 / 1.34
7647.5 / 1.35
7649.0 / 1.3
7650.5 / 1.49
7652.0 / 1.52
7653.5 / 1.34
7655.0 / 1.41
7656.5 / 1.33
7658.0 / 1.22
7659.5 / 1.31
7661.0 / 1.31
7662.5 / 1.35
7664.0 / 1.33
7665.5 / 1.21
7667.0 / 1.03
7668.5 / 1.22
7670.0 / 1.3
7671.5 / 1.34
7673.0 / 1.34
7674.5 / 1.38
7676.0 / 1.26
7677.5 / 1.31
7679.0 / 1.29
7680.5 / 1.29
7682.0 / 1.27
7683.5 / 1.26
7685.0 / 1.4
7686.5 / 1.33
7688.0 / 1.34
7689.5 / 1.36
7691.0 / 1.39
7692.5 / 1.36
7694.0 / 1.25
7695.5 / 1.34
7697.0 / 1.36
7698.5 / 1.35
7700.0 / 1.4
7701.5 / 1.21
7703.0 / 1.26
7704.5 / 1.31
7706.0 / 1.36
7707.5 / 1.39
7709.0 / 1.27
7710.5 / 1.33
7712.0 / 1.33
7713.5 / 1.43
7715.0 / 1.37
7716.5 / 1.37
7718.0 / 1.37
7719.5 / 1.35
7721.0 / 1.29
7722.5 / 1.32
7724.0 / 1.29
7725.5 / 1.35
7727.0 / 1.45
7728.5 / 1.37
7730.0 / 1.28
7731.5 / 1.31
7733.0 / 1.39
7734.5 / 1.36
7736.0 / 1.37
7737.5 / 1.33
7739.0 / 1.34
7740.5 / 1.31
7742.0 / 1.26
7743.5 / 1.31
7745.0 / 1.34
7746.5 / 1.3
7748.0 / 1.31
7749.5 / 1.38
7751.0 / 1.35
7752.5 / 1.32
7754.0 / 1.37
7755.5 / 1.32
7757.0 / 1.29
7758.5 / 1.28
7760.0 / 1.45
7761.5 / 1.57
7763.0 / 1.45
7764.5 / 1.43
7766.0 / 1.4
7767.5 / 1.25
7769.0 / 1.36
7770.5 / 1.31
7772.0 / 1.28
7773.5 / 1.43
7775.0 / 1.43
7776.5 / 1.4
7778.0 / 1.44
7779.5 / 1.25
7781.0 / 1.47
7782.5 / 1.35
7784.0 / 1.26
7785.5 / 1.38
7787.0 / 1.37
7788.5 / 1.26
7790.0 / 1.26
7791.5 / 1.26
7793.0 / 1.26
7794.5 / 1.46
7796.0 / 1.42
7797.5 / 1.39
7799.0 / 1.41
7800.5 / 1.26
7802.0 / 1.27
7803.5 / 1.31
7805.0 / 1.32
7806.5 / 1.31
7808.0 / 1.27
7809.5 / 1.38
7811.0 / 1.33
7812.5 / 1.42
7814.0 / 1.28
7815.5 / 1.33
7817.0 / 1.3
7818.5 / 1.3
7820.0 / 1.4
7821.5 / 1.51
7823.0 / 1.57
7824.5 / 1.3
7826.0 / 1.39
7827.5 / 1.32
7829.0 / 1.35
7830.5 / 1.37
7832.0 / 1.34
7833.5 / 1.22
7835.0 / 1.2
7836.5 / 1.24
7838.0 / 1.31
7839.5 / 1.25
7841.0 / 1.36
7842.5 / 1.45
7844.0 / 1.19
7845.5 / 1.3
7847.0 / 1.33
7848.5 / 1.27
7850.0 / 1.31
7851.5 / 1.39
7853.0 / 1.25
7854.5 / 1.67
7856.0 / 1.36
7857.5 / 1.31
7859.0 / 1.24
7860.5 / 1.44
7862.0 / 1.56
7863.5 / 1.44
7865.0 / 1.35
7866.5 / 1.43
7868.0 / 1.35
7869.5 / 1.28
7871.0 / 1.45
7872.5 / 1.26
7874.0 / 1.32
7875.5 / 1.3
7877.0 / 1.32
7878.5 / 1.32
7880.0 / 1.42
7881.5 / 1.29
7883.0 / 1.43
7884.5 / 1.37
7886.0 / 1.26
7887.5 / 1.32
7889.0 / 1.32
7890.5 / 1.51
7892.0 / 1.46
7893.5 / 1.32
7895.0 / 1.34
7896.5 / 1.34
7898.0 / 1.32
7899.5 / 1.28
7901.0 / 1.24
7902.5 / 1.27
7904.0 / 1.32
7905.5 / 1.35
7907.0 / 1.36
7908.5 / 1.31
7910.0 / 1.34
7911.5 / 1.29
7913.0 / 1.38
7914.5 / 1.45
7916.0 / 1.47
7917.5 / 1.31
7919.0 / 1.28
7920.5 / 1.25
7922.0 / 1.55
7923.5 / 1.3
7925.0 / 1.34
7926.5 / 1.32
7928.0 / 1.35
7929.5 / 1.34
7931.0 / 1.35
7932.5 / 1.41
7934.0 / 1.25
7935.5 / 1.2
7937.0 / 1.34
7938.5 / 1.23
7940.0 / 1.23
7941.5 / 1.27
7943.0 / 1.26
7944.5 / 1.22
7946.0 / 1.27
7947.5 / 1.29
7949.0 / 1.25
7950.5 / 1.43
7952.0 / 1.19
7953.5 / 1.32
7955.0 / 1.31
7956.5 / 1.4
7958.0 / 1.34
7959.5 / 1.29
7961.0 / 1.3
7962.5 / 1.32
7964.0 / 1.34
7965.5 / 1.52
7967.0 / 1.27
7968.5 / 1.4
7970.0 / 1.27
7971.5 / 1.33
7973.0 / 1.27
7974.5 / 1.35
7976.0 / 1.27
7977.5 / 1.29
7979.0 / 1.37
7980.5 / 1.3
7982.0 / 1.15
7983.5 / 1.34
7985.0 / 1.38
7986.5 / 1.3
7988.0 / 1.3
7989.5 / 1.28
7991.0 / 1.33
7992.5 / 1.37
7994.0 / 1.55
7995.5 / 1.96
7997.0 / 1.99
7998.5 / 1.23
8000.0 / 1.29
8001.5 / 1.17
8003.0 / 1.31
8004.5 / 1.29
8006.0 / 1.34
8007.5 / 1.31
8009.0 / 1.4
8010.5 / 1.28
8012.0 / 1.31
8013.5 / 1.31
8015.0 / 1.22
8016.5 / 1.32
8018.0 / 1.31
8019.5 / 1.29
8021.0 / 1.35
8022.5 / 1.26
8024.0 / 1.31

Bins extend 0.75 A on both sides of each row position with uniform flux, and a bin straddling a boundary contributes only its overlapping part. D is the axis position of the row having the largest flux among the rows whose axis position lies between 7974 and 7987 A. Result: 7985.0 A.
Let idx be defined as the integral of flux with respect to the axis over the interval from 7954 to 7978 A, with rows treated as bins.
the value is 32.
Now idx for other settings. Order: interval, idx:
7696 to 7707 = 15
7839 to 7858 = 26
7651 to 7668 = 22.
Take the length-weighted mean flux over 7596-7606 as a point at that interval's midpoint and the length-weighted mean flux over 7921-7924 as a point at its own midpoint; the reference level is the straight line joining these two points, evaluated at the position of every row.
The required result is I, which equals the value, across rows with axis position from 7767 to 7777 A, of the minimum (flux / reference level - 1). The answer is -0.08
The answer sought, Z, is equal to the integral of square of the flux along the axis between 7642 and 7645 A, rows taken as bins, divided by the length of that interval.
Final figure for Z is 1.88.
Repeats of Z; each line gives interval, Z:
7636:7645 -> 1.98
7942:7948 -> 1.59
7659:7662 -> 1.72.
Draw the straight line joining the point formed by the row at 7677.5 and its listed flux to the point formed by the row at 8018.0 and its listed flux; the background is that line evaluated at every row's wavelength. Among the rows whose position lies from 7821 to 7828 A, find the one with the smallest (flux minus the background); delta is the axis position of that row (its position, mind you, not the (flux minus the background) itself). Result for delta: 7824.5 A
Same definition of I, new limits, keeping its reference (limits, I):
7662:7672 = -0.22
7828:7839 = -0.13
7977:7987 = -0.20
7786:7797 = -0.08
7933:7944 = -0.16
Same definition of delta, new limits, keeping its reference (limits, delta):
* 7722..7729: 7724.0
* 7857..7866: 7859.0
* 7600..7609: 7602.5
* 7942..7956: 7952.0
